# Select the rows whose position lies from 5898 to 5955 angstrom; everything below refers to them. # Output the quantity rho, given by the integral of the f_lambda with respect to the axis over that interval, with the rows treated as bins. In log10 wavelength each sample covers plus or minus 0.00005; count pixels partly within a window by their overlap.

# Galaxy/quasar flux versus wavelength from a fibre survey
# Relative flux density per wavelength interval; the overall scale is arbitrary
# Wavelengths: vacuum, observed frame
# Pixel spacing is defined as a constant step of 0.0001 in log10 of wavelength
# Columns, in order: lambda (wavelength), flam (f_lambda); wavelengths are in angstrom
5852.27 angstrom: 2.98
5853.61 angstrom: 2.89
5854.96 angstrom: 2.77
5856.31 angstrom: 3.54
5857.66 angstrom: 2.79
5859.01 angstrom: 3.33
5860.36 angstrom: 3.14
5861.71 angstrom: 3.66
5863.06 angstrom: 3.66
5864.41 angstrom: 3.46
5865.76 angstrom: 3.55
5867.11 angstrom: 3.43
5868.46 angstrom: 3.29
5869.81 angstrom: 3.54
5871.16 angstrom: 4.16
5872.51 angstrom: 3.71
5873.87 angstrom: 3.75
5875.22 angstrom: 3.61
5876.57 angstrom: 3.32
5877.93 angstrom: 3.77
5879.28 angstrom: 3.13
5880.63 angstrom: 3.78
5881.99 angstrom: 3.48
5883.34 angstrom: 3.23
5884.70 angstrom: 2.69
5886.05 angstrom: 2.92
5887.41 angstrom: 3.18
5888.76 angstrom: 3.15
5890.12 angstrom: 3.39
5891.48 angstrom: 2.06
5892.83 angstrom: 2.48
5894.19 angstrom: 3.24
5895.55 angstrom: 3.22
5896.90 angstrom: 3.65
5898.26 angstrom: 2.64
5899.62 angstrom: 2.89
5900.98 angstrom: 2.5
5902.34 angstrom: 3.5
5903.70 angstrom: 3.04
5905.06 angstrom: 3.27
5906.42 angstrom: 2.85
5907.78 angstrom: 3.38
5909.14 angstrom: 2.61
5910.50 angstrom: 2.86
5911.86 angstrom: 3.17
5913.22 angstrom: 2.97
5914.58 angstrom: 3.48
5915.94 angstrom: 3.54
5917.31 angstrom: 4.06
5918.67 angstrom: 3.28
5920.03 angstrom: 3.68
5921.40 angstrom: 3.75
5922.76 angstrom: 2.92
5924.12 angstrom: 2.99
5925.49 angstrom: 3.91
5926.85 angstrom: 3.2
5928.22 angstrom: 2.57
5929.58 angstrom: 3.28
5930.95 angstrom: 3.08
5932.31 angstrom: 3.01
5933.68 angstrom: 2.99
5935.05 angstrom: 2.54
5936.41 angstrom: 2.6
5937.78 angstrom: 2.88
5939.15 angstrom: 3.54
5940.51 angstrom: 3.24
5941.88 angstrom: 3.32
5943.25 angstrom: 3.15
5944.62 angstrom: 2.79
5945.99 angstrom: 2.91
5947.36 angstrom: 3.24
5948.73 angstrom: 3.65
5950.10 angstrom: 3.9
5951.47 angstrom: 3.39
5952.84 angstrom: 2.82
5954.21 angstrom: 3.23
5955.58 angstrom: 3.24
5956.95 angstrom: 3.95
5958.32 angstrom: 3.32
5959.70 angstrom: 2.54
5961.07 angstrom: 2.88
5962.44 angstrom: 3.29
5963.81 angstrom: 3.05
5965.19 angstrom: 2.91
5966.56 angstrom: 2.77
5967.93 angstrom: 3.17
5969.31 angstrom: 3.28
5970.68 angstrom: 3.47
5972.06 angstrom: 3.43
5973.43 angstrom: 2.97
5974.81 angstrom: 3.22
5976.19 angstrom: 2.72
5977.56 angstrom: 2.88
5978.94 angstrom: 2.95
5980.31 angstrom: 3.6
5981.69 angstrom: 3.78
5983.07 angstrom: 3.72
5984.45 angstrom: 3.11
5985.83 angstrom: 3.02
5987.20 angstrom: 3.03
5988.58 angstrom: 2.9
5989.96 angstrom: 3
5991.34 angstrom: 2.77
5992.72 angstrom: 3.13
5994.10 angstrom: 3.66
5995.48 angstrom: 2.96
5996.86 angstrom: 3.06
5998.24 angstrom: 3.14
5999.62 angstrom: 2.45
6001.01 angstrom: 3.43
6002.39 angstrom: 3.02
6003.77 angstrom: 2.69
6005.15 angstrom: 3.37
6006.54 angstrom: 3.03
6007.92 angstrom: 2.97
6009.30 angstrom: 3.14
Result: 180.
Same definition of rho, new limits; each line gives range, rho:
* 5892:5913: 63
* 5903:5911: 24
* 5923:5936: 40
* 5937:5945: 25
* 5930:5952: 69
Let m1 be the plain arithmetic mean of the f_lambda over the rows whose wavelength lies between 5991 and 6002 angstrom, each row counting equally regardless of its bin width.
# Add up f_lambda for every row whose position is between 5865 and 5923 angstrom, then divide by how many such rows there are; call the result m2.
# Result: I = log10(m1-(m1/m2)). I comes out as 0.329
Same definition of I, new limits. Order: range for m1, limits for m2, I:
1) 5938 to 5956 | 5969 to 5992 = 0.349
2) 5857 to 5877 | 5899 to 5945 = 0.377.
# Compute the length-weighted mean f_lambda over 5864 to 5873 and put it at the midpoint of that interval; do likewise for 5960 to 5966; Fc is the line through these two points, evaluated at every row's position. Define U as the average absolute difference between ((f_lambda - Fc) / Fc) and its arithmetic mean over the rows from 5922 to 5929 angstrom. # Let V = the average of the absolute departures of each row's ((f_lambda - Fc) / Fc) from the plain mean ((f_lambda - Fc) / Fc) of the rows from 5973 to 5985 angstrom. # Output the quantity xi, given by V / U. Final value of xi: 1.1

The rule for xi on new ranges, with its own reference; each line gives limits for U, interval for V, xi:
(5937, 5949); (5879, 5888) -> 0.9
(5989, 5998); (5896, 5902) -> 1.5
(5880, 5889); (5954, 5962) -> 1.5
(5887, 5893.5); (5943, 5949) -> 0.6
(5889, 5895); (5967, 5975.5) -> 0.3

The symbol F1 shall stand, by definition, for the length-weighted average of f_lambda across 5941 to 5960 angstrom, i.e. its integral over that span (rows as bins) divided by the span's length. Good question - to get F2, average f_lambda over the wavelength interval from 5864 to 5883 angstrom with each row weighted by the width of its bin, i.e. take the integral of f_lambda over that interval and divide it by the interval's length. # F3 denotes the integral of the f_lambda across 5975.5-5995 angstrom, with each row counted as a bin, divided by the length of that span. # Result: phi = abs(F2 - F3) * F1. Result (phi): 1.3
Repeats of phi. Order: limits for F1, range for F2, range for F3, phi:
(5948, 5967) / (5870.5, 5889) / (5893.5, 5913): 1.2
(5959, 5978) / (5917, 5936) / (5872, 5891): 0.4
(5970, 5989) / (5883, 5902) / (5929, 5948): 0.3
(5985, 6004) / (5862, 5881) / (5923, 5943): 1.5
